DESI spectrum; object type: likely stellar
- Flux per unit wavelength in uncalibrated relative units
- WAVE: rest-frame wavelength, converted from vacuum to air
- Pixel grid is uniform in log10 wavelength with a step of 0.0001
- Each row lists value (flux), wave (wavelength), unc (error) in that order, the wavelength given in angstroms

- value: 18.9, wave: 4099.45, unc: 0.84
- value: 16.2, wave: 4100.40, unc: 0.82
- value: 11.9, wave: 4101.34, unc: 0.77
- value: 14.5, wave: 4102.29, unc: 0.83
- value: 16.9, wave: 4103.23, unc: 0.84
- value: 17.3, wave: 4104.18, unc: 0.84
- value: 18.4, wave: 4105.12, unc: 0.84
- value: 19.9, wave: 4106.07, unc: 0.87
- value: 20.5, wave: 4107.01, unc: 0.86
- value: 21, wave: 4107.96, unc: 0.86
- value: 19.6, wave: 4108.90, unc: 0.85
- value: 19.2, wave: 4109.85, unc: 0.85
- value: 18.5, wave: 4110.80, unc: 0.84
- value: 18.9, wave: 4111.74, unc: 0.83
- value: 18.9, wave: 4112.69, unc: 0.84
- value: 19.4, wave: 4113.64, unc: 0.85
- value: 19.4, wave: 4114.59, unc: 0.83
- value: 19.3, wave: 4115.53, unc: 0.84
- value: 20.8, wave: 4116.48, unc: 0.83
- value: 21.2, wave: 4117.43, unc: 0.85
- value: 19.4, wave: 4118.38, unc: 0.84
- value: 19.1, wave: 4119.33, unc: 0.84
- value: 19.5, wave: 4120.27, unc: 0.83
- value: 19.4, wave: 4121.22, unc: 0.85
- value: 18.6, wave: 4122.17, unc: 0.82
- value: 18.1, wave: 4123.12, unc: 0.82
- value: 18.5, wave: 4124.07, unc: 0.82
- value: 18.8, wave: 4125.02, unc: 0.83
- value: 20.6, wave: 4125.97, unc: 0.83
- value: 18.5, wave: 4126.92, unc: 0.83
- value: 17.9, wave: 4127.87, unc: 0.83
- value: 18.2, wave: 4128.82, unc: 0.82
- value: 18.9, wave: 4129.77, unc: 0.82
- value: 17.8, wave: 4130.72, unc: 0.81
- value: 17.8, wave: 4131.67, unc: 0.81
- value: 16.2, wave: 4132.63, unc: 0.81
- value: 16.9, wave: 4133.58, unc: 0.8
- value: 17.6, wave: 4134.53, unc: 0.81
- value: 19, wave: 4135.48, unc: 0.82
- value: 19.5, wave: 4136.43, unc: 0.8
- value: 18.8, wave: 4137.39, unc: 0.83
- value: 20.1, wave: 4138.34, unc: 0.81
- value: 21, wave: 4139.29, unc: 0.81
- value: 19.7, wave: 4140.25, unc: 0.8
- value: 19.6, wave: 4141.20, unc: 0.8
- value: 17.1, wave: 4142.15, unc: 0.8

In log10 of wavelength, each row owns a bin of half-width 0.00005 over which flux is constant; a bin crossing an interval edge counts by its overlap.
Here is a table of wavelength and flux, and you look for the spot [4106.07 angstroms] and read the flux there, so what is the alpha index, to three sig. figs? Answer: 19.9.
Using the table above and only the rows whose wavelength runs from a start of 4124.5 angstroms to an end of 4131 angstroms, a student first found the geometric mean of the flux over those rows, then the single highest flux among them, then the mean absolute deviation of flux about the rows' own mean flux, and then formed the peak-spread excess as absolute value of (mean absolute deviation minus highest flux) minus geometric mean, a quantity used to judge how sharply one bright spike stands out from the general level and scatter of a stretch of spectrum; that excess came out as 1.3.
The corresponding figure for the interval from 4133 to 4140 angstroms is 1.0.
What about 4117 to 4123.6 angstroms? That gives 1.3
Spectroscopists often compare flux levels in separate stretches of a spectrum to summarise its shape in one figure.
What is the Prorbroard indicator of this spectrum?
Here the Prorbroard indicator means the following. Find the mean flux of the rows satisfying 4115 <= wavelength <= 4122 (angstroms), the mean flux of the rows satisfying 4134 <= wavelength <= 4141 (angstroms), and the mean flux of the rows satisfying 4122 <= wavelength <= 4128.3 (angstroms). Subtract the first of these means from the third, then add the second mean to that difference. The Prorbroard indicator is 18.3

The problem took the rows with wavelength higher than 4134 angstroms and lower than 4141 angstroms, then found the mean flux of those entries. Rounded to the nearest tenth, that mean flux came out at 19.4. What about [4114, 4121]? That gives 19.8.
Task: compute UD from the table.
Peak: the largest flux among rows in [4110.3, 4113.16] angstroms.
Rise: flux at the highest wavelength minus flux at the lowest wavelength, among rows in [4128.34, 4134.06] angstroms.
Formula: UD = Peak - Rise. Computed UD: 20.2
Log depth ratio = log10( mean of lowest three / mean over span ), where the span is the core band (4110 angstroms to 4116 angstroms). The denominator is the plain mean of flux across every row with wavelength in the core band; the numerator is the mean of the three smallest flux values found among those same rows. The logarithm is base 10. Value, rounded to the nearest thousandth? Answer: -0.007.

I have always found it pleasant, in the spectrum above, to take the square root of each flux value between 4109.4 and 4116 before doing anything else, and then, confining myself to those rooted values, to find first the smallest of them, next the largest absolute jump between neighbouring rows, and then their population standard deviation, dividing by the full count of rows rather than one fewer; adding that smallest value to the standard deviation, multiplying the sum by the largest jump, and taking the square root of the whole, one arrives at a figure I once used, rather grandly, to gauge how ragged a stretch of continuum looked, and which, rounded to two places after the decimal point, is 0.59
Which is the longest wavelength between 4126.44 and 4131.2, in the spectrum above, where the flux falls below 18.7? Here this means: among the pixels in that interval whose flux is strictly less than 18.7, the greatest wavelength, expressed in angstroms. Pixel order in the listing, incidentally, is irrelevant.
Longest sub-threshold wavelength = 4130.72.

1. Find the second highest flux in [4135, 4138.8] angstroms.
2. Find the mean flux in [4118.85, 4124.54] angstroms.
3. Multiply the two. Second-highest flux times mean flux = 368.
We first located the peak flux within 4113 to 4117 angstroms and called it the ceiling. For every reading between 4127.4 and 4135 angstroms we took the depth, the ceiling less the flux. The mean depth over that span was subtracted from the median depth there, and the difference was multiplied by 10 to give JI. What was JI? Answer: -1.4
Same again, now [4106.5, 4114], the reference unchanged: 2.0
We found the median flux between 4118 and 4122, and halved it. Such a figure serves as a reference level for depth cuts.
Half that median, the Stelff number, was 9.7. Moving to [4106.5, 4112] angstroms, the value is 9.7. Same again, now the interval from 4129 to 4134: 8.9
